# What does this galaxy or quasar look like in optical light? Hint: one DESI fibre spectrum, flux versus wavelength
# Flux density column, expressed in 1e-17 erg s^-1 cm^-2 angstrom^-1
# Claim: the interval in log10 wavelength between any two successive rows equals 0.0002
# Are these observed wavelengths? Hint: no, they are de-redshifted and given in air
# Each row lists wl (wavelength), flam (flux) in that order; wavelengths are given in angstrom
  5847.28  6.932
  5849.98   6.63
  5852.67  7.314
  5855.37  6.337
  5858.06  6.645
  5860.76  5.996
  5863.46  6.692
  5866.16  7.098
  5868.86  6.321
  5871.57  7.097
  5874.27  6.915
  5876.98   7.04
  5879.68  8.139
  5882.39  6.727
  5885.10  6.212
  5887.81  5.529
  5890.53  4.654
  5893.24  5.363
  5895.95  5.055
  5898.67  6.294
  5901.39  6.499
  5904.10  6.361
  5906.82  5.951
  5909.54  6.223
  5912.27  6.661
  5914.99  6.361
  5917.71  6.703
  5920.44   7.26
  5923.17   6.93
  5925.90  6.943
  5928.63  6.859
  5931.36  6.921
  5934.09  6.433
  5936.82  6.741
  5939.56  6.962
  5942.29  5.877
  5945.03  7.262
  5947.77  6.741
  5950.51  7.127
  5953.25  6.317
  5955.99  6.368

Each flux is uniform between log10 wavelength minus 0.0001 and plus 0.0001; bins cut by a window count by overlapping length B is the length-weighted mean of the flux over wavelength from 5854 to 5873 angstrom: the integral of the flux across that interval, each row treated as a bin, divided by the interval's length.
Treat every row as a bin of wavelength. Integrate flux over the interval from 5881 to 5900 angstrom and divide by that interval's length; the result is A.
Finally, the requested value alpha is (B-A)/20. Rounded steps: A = 5.69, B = 6.6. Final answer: 0.045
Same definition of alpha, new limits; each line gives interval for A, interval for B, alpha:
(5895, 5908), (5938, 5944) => 0.021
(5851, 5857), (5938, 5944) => -0.017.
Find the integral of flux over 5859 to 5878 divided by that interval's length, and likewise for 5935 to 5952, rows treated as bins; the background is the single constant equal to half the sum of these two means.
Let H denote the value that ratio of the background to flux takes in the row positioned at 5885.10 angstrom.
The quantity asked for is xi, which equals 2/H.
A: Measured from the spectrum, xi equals 1.84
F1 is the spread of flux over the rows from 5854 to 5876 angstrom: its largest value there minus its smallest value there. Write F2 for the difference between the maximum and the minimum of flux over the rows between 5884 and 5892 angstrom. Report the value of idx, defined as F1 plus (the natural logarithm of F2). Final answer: 1.55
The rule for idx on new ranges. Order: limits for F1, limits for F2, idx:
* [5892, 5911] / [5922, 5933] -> -1.03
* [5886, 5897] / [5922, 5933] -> -1.60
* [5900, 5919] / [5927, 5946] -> 1.08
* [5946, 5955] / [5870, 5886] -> 1.47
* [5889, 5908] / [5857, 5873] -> 1.94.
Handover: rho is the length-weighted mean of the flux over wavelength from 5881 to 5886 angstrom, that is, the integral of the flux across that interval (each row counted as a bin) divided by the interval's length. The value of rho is 6.5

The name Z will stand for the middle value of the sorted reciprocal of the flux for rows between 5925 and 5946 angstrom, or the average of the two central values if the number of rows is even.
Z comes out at 0.145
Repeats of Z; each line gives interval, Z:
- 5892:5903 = 0.173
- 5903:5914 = 0.159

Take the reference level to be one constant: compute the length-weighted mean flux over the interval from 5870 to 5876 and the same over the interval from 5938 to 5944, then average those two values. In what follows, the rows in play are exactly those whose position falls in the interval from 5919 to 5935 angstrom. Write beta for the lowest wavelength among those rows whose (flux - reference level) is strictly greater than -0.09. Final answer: 5920.44 angstrom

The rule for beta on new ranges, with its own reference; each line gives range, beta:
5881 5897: 5882.39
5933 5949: 5936.82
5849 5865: 5852.67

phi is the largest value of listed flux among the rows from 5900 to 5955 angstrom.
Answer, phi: 7.262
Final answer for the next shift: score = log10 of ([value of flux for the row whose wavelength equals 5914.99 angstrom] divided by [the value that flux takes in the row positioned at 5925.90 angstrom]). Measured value -0.04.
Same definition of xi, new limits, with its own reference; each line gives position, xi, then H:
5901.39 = 1.93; 1.04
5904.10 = 1.88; 1.06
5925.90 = 2.06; 0.97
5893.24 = 1.59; 1.26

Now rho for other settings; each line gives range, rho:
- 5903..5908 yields 6.2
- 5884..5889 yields 5.9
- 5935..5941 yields 6.8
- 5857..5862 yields 6.3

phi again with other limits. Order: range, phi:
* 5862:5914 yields 8.139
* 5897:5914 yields 6.661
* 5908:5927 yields 7.26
